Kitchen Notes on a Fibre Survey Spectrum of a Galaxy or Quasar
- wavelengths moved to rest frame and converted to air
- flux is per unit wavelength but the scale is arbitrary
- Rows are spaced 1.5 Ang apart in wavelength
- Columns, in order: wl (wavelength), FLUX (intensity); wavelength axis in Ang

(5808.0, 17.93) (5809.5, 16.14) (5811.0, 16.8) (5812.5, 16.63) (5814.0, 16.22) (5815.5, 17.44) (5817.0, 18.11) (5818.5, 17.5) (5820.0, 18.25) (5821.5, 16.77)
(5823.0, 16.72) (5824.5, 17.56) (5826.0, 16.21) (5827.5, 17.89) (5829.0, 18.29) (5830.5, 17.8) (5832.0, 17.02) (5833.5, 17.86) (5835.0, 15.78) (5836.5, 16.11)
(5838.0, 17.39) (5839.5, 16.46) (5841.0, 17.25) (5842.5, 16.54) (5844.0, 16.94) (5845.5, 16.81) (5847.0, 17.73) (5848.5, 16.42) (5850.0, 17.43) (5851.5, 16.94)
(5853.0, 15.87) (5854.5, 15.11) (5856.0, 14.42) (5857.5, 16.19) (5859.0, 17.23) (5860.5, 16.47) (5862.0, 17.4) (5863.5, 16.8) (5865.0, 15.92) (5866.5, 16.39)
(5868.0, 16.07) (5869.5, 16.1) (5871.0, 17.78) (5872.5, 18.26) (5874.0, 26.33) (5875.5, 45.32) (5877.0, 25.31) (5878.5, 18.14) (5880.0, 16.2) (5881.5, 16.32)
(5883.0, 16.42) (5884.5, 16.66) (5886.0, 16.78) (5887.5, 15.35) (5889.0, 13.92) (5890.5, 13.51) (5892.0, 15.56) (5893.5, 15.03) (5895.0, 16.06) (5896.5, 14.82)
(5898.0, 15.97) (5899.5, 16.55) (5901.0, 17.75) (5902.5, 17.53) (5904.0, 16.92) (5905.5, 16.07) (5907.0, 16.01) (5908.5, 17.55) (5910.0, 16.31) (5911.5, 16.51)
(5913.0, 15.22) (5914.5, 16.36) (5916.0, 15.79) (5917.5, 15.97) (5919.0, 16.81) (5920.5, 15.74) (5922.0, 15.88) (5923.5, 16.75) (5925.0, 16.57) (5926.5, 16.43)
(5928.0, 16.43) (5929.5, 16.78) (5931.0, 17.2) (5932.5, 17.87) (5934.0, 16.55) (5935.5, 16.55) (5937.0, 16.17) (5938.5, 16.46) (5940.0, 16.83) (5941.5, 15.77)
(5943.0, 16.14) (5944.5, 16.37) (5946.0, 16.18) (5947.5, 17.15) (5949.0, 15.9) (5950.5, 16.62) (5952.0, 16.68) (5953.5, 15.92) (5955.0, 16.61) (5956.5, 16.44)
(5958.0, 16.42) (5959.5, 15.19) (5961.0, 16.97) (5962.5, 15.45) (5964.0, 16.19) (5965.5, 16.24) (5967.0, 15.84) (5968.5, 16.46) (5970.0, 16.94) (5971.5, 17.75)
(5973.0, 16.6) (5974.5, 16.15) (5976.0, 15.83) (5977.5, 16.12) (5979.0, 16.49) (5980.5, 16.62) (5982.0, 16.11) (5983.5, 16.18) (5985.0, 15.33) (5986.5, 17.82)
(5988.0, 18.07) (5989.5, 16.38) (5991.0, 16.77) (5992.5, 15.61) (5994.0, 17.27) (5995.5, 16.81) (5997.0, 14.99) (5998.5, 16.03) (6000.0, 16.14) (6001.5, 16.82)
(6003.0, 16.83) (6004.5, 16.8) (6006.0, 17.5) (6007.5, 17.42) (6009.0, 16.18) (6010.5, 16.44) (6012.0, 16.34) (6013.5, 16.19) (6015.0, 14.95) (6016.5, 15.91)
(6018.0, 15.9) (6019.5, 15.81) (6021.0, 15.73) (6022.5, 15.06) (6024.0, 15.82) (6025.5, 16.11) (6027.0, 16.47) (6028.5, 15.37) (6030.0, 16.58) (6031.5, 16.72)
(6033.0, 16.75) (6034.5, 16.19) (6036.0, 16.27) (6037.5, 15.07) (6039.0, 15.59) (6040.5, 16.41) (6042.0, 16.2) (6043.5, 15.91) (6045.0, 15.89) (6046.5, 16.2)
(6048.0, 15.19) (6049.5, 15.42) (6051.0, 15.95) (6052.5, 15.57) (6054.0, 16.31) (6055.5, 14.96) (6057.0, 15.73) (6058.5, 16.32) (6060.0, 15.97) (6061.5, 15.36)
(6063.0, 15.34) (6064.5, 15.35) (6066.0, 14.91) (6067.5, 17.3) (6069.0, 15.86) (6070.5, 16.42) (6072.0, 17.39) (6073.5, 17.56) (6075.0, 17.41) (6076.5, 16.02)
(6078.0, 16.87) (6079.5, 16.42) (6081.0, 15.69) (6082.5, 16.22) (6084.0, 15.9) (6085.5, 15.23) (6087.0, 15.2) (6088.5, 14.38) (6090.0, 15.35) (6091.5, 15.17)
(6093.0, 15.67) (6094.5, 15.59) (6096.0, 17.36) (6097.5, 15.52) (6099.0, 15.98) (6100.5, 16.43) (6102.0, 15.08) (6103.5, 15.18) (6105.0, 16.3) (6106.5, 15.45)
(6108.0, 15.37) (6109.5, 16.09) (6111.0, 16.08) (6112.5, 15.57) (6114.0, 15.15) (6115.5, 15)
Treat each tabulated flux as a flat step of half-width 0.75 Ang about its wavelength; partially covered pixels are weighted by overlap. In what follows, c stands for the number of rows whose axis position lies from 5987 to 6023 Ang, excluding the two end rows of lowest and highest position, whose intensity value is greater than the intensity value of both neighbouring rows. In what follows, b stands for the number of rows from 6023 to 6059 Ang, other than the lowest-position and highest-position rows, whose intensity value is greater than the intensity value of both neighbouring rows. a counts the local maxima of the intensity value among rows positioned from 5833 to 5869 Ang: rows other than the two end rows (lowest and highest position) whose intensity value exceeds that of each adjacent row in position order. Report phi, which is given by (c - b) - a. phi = -9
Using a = 8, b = 7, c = 6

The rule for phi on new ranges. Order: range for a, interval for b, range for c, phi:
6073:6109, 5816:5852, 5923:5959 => -10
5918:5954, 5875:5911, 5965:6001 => -5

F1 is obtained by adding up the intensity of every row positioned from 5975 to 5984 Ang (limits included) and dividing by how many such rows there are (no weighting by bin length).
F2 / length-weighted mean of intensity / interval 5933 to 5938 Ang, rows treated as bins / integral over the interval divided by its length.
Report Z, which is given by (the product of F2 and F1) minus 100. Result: 168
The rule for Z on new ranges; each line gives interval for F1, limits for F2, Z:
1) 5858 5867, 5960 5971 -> 172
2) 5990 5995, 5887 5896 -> 146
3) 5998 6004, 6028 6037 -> 168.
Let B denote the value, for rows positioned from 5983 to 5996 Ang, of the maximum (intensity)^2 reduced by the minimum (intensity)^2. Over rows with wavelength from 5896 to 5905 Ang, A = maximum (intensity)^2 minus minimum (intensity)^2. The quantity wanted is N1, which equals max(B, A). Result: 95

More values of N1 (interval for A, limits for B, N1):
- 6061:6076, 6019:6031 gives 86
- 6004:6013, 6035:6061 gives 45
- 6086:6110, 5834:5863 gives 106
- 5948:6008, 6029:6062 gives 102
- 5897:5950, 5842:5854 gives 88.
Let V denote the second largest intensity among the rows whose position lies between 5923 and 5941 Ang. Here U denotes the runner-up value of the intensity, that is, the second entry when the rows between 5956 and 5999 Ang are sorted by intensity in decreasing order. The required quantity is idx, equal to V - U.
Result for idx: -0.6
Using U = 17.82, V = 17.2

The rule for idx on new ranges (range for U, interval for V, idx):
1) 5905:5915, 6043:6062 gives -0.2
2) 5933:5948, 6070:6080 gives 0.6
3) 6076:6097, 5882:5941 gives 0.9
